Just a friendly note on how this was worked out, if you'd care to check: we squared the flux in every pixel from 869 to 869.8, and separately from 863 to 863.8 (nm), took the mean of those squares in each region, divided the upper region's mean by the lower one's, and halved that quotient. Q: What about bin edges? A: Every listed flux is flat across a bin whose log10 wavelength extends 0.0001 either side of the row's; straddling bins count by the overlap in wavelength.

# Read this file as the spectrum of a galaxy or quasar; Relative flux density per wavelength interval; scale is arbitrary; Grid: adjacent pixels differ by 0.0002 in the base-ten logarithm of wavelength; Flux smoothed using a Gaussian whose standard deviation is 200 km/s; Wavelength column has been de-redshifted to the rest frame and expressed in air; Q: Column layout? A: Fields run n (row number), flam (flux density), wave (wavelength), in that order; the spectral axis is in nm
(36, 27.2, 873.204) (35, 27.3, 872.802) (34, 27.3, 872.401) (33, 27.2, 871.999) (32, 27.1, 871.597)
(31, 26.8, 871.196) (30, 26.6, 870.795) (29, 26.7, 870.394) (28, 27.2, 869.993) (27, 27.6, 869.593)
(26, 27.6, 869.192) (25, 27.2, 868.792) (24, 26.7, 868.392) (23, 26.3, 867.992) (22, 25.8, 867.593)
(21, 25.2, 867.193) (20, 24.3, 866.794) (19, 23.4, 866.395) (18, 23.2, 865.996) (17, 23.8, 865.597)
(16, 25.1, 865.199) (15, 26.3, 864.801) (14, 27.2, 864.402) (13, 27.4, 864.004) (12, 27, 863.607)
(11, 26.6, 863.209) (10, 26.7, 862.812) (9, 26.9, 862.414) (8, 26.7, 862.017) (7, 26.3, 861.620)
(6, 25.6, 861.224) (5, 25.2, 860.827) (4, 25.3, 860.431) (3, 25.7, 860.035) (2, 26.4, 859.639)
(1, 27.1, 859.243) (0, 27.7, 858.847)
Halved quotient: 0.53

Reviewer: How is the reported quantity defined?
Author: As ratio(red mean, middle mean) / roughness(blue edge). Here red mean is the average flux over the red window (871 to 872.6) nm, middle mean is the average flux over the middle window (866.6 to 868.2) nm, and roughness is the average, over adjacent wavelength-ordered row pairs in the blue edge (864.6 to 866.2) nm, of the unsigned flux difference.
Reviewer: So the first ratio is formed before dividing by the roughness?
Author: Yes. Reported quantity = 1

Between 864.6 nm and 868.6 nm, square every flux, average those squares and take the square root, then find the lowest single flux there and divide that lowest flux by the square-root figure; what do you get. 0.93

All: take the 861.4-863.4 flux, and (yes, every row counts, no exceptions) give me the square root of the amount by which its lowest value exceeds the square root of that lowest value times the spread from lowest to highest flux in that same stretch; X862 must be 4.7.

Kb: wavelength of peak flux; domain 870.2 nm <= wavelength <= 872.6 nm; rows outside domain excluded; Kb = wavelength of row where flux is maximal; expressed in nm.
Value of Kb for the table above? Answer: 872.401 nm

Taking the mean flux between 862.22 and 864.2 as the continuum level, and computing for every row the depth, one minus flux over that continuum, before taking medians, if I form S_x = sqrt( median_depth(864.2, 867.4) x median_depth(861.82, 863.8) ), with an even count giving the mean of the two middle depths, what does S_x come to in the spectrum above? 0.026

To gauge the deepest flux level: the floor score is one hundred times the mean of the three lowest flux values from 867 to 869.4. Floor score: 2577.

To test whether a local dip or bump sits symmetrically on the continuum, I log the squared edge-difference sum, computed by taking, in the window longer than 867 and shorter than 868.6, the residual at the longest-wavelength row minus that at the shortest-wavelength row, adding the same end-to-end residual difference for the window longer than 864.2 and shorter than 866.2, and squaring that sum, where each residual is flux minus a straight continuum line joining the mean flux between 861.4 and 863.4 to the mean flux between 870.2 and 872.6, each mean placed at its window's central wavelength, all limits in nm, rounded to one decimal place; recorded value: 6.7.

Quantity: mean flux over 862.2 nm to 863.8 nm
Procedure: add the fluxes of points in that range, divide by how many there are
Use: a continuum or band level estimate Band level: 26.8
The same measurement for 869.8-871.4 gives 26.8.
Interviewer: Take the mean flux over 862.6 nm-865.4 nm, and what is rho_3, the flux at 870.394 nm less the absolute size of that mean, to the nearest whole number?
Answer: 0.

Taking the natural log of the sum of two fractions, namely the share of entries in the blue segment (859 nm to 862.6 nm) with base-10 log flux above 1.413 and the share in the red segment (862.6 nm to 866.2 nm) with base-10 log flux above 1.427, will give -0.12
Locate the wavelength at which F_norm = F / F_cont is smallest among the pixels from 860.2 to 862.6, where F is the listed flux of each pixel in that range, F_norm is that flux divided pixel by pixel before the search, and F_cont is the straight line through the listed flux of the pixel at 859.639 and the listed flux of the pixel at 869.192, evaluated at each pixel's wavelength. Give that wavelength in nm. 860.827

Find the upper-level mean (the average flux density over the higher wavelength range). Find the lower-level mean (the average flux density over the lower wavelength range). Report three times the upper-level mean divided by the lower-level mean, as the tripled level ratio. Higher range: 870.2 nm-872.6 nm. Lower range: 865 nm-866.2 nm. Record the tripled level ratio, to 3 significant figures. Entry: 3.36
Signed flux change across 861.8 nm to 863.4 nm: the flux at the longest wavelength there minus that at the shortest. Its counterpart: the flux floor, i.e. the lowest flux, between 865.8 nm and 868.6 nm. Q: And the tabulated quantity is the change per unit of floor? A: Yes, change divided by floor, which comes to 0.00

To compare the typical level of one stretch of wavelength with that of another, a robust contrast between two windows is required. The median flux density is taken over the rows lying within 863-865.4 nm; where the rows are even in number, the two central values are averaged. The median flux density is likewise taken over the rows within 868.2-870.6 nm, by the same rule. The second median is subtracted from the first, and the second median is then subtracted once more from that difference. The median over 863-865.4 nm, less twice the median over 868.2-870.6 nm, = -27.6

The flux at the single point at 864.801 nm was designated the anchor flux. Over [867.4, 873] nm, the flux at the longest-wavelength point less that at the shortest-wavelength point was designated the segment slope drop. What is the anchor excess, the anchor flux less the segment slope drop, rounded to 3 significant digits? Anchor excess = 24.8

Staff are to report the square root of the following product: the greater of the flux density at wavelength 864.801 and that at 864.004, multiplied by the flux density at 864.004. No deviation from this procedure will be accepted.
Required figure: 27.4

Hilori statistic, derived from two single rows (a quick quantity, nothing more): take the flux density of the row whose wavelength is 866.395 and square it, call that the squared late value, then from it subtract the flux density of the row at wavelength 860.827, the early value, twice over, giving 497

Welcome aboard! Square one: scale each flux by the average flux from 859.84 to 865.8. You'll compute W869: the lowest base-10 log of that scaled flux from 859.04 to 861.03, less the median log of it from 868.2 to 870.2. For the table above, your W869 -0.033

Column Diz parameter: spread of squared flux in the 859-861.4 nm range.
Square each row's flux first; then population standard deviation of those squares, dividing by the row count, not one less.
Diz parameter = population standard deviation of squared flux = 35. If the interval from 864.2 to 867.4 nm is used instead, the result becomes 67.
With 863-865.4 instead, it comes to 40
